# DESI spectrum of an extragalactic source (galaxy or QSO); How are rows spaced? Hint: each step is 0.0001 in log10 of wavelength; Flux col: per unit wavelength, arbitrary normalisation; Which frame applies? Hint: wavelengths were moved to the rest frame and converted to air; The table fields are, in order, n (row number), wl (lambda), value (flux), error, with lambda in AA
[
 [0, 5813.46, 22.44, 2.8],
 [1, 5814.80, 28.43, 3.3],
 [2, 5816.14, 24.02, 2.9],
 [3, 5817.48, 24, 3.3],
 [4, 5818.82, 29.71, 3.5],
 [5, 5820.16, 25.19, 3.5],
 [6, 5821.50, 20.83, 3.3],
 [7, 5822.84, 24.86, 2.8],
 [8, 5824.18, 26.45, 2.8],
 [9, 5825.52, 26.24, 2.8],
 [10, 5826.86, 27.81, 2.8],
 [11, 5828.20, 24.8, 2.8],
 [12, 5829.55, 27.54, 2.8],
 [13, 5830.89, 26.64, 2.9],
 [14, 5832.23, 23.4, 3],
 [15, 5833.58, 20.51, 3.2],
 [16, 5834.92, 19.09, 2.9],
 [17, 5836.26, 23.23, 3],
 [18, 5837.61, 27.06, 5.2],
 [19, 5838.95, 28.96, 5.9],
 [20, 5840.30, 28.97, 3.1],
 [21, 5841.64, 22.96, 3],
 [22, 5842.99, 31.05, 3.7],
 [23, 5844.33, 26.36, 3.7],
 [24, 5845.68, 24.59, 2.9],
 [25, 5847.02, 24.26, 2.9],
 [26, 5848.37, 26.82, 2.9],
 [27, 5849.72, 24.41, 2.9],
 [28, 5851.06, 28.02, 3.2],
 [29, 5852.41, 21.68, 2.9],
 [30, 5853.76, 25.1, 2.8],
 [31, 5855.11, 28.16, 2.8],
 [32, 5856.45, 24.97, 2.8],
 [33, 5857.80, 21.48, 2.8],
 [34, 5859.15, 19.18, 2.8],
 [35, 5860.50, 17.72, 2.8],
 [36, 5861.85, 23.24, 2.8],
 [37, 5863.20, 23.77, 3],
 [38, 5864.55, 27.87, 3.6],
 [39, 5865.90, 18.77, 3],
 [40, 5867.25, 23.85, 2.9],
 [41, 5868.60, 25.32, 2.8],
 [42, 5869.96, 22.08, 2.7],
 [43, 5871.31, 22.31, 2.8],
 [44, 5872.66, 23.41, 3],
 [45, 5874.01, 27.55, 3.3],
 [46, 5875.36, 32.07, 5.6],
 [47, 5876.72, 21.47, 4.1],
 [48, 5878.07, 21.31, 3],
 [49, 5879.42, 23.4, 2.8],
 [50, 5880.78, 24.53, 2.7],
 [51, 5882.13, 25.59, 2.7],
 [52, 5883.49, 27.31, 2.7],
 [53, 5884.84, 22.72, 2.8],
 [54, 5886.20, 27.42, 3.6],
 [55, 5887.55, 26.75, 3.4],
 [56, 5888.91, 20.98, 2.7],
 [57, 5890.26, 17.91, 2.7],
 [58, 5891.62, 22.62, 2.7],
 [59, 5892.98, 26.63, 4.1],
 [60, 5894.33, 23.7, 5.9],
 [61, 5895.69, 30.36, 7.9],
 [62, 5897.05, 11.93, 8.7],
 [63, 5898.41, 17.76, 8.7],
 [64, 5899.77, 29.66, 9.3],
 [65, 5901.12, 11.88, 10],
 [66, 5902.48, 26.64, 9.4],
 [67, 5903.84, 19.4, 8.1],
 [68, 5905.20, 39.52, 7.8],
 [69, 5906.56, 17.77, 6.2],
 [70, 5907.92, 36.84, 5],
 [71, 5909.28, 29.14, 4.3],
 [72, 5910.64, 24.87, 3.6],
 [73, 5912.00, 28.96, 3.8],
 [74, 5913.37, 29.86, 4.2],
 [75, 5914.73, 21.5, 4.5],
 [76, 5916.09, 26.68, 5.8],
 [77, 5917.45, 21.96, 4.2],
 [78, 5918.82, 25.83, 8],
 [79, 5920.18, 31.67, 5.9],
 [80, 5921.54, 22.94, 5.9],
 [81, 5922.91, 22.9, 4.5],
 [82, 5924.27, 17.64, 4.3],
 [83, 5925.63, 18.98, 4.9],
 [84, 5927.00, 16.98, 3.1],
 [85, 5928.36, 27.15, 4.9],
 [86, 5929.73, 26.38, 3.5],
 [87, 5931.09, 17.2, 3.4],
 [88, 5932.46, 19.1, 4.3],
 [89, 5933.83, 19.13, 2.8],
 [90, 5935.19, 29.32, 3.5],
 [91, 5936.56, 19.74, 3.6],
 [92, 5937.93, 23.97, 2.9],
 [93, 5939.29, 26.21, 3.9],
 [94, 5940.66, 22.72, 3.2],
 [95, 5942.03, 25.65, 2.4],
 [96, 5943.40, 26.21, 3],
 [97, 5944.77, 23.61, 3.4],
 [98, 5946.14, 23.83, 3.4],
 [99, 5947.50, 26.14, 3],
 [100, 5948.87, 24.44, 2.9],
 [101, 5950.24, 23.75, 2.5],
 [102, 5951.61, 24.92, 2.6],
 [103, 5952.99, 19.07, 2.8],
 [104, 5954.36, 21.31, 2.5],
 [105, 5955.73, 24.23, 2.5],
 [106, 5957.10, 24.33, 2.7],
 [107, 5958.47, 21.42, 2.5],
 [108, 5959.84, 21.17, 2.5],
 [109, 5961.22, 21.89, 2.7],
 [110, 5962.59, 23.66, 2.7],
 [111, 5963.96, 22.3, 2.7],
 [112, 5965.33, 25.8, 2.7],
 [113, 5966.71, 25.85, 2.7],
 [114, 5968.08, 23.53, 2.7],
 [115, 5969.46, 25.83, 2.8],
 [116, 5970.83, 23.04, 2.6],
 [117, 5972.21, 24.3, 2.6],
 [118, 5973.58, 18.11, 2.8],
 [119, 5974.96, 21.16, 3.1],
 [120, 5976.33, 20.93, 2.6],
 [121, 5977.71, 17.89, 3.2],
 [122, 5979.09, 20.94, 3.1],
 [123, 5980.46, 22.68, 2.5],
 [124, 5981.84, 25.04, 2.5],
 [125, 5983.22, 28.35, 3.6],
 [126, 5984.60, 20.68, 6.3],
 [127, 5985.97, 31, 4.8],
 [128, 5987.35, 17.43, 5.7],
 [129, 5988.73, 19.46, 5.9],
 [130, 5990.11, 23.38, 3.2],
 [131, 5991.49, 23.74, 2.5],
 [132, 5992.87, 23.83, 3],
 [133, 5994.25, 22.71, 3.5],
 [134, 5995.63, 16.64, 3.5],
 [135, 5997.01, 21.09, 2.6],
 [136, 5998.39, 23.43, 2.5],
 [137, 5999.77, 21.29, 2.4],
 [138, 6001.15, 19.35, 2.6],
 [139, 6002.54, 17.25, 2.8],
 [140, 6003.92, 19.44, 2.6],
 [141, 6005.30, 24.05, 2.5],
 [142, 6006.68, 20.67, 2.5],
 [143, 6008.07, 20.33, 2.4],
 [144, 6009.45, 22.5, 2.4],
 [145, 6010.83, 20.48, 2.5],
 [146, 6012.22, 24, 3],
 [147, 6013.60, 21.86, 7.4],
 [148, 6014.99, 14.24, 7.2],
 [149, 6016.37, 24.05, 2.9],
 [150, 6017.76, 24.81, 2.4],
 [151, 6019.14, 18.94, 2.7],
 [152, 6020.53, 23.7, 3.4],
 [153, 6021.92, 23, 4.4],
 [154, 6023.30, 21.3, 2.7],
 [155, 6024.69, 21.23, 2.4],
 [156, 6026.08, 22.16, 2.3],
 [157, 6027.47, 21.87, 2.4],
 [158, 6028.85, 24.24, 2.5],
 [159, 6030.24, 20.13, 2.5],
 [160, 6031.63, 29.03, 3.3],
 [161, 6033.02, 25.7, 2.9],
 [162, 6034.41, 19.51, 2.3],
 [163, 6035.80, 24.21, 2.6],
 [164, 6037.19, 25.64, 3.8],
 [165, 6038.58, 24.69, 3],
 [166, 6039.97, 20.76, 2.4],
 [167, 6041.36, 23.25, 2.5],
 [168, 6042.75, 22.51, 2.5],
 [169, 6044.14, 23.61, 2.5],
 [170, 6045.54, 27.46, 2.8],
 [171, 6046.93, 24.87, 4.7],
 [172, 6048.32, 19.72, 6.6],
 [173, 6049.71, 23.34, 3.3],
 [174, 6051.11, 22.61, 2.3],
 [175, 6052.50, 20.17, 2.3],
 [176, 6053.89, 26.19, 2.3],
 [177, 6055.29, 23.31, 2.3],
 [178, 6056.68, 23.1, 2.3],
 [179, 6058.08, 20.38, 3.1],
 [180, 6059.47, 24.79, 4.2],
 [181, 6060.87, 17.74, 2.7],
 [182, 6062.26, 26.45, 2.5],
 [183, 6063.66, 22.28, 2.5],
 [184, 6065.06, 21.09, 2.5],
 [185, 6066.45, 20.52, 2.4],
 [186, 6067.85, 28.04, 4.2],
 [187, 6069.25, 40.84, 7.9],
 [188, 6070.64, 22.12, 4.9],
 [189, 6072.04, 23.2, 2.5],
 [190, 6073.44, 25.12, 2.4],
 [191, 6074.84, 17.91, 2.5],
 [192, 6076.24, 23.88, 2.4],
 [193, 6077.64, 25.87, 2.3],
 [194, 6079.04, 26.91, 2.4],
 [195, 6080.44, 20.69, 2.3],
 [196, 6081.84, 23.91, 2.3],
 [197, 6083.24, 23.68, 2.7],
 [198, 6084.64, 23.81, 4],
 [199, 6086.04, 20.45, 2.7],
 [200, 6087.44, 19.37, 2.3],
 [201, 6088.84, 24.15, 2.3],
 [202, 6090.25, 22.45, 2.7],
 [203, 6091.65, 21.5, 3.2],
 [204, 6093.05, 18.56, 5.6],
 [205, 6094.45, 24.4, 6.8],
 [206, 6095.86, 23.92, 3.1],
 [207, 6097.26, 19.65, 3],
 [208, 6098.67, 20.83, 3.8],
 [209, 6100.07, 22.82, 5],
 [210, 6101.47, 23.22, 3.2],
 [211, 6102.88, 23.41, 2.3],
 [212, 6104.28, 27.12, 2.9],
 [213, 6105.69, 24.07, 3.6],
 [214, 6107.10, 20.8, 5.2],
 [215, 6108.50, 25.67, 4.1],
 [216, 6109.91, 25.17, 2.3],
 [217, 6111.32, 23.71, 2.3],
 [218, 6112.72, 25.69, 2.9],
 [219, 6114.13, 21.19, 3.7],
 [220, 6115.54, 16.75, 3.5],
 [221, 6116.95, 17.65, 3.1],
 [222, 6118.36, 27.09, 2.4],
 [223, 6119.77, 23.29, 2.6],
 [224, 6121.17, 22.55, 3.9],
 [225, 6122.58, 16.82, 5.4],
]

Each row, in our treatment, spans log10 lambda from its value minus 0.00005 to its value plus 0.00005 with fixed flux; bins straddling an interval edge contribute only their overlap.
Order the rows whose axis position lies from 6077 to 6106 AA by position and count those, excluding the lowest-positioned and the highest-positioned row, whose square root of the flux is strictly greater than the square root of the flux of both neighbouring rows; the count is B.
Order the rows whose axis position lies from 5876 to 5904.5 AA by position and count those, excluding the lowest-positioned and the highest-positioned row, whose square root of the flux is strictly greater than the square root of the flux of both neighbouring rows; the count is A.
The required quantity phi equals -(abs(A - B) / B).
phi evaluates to 0.0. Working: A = 6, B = 6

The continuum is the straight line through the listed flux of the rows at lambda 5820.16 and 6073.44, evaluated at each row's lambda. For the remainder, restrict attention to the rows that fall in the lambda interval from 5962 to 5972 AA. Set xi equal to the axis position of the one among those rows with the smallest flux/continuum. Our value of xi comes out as 5963.96 AA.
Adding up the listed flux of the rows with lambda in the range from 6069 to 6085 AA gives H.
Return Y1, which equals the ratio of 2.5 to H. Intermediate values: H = 298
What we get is 0.0084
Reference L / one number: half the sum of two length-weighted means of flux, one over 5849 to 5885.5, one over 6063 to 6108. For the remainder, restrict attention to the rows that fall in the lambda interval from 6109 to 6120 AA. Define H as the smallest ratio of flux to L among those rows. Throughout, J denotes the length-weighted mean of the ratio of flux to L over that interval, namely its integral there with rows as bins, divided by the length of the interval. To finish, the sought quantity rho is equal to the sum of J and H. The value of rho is 1.66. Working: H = 0.708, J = 0.954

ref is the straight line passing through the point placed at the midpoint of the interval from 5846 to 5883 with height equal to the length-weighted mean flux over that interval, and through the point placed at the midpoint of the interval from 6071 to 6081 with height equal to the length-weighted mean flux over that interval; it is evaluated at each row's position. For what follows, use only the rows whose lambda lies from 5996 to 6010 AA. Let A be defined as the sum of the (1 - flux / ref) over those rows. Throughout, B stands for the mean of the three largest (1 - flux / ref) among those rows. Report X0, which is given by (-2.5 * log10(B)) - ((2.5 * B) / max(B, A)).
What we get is 1.2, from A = 1.1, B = 0.21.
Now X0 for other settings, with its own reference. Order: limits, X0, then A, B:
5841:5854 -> 0.8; -0.6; 0.05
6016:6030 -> 1.5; 0.4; 0.13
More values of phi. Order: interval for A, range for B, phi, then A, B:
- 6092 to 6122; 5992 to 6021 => 0.0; 5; 5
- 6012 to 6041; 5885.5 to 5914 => 0.0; 6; 6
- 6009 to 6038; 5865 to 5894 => -0.5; 6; 4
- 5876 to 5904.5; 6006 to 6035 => -0.1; 6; 7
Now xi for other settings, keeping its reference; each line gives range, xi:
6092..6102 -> 6093.05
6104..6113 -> 6107.10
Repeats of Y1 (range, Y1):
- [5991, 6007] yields 0.0099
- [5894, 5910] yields 0.0085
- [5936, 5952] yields 0.0086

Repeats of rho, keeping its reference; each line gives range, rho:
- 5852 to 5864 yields 1.72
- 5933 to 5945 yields 1.82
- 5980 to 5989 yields 1.74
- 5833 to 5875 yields 1.78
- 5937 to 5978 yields 1.74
